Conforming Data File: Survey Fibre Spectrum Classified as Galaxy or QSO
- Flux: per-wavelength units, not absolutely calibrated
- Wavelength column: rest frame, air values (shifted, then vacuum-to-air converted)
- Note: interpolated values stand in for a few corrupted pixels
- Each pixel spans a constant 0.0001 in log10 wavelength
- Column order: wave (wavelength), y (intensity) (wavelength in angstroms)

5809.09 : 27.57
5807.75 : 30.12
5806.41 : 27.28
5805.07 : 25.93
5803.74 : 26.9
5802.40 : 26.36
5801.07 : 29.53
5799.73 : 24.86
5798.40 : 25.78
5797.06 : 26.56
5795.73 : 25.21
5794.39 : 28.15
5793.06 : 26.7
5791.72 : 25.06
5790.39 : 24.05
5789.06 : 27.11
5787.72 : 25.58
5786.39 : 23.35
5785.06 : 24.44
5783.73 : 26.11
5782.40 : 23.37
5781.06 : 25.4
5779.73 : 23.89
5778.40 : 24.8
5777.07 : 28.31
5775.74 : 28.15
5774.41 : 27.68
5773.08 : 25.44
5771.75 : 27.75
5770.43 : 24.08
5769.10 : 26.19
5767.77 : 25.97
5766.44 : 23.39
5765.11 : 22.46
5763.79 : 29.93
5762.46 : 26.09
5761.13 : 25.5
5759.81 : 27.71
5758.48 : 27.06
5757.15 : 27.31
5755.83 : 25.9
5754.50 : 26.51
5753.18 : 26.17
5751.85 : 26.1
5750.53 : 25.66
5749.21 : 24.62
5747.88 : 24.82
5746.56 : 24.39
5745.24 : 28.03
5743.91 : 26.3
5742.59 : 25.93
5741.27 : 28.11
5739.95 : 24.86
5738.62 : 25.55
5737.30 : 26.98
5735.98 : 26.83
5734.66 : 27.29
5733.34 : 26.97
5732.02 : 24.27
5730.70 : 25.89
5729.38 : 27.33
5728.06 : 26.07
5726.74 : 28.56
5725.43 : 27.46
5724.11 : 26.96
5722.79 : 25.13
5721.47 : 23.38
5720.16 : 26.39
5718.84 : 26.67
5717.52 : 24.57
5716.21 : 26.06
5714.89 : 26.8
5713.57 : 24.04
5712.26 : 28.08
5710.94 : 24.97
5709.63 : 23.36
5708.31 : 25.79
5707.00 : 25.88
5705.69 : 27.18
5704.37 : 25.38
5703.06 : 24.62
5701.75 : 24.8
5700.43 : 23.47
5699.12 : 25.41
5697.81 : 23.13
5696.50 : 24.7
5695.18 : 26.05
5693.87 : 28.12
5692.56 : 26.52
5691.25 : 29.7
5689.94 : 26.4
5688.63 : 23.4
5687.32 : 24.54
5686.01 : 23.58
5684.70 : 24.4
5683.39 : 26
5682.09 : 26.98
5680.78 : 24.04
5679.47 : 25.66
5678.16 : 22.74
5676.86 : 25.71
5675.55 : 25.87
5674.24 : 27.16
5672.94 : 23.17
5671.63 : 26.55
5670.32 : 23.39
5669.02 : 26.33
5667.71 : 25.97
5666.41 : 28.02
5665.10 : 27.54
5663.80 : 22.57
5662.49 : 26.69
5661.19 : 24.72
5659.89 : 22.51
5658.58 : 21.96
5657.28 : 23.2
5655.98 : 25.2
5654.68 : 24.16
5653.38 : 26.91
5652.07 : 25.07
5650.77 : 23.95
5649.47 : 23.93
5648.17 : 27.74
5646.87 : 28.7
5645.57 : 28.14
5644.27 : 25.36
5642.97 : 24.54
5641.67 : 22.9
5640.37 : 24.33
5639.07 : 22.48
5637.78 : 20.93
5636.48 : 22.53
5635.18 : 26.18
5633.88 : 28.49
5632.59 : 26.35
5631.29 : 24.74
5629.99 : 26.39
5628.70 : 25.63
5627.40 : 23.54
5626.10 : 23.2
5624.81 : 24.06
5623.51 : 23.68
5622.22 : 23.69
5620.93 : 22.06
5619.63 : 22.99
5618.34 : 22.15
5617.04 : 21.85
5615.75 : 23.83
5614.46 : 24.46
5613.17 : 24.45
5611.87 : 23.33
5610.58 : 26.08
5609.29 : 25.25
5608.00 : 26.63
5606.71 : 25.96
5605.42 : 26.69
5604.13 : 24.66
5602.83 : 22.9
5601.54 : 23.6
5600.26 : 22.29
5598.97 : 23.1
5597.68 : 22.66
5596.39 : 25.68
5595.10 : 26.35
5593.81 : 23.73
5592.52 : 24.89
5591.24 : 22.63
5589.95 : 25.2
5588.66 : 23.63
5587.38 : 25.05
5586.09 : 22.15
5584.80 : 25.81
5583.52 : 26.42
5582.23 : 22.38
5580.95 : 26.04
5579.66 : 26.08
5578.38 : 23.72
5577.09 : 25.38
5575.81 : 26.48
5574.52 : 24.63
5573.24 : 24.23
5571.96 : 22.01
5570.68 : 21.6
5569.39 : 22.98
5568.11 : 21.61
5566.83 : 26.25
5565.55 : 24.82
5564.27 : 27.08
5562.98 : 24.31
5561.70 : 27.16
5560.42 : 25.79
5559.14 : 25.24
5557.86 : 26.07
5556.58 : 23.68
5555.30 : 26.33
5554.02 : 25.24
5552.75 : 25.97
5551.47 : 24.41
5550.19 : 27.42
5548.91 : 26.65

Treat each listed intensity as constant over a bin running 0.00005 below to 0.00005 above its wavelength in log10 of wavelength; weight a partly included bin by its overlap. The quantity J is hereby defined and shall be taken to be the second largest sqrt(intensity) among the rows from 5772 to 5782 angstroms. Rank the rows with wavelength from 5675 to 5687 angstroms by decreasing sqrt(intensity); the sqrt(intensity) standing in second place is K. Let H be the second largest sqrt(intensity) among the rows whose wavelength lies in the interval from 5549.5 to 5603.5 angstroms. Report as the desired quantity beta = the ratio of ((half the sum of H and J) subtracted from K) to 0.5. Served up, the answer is -0.32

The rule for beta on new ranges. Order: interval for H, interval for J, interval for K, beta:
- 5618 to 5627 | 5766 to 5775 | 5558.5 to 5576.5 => 0.28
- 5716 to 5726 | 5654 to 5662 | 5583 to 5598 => 0.10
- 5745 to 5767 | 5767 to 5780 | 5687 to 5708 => 0.01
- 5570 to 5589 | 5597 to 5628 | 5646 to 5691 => 0.29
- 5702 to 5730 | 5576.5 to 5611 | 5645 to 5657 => 0.15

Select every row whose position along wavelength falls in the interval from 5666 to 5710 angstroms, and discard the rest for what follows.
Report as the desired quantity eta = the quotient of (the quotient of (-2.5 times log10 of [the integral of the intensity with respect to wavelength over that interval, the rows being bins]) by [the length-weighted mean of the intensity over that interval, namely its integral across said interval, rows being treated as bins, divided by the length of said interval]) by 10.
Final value -0.0300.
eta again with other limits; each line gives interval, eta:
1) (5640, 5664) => -0.0279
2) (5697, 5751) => -0.0305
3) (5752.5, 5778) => -0.0268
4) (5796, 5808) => -0.0233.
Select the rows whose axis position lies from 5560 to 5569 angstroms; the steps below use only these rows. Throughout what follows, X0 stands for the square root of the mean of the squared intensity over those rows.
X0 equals 25.4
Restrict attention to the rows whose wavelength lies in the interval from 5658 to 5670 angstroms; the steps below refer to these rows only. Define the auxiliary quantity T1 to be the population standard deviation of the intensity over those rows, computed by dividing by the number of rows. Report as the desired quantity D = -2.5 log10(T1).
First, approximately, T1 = 2.2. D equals -0.8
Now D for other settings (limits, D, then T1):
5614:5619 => -0.1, 1.1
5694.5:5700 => -0.1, 1.1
